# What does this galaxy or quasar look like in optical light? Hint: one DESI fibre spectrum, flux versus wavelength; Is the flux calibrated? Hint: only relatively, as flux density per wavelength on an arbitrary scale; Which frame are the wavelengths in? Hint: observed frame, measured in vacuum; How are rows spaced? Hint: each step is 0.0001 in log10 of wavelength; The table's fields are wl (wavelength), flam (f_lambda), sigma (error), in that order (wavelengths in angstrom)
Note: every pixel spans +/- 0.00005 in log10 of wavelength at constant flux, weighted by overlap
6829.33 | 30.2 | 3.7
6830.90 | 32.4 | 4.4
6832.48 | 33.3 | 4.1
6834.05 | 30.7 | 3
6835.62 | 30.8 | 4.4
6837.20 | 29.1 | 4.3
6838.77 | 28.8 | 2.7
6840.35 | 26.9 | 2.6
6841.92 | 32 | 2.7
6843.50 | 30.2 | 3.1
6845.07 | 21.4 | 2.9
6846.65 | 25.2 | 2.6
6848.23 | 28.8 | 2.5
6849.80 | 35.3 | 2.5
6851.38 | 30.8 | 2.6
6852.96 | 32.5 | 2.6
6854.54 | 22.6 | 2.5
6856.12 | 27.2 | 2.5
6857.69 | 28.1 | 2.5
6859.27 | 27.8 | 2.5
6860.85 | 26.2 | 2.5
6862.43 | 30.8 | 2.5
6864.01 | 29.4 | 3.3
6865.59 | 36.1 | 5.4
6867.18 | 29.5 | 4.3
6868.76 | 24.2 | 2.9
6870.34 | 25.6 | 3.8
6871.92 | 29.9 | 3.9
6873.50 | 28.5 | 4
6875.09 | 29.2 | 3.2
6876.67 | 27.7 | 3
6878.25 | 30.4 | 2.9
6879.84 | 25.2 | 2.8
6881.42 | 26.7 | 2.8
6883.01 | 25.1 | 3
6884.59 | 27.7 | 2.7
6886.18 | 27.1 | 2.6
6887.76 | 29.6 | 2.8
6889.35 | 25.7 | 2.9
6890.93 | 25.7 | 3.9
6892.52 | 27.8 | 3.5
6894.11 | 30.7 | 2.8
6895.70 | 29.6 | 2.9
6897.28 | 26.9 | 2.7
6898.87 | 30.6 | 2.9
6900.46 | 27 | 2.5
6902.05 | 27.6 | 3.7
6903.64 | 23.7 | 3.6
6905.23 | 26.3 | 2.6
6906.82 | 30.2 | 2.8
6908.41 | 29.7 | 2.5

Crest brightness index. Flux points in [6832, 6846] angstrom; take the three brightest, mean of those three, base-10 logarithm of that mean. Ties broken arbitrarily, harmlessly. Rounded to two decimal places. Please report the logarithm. 1.51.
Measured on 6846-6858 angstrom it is 1.52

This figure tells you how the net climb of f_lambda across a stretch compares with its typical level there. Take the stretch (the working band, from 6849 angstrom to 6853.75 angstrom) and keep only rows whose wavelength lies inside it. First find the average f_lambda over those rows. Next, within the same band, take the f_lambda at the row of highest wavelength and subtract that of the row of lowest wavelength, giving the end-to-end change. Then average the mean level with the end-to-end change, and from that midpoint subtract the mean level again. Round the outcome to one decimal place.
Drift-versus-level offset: -17.8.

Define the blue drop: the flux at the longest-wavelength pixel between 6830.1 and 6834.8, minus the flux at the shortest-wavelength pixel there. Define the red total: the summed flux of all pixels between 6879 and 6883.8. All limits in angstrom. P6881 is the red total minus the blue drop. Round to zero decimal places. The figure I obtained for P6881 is 79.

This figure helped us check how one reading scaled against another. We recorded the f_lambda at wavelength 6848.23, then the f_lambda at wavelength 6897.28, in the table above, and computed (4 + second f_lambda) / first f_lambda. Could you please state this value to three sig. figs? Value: 1.07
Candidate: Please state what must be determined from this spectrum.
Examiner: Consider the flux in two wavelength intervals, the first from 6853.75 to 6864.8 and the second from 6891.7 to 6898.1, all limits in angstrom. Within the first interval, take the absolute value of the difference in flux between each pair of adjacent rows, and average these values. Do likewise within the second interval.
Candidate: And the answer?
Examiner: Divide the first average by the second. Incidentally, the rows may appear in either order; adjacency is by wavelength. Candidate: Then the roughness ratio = 1.00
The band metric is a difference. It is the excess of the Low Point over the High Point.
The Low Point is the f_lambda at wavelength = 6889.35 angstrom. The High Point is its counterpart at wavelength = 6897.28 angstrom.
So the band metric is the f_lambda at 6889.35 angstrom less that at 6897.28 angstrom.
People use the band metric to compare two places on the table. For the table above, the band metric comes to -1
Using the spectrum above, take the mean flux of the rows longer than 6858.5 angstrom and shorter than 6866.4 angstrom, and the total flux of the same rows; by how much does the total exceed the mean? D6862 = 120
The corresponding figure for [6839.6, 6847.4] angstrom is 109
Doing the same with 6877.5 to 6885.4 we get 108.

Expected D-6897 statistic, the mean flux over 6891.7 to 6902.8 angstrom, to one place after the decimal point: 28.6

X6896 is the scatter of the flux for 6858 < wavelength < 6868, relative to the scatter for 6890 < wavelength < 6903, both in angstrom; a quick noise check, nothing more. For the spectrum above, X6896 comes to 1.8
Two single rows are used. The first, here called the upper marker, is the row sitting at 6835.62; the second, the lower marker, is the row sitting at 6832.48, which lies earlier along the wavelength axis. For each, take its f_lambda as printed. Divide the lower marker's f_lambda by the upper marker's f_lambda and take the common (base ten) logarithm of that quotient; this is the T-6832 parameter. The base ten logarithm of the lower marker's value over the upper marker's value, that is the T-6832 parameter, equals 0.034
